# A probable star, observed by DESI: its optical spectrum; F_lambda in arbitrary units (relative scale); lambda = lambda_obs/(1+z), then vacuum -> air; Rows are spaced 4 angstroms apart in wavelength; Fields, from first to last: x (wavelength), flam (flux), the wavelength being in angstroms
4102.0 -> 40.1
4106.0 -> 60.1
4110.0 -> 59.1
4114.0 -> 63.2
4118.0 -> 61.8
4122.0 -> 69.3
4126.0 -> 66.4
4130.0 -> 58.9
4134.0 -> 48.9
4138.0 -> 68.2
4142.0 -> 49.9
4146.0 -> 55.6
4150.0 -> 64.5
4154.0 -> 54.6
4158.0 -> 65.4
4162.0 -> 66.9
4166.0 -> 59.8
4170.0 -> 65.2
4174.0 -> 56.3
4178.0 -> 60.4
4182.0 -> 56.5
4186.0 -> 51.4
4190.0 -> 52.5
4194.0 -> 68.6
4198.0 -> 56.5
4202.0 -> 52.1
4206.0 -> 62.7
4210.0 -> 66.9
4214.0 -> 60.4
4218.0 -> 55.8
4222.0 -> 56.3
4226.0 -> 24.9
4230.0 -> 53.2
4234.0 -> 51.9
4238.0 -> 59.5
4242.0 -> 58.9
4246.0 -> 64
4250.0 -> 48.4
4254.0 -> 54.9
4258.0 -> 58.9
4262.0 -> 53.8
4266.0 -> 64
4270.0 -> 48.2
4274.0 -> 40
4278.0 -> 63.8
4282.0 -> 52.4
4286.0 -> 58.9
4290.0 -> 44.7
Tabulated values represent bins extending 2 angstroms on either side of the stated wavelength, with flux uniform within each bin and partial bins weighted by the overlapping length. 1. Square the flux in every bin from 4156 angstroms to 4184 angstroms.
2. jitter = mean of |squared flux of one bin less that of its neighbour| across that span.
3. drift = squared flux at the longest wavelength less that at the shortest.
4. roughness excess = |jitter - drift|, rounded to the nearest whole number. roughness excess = 1716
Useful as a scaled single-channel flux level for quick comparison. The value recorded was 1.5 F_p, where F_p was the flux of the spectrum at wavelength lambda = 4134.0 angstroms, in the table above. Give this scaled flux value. 73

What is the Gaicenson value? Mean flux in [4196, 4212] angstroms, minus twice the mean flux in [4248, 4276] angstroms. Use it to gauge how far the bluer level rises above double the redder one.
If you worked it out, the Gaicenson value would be -46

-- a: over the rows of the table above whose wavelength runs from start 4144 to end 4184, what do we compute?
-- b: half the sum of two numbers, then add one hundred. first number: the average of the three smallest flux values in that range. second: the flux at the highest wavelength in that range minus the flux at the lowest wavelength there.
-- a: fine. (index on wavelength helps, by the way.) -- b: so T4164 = 128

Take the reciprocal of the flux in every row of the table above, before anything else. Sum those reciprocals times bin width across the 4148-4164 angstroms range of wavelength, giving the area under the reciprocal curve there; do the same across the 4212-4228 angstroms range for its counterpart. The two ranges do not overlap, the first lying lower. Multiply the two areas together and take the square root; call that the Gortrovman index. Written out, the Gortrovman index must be 0.31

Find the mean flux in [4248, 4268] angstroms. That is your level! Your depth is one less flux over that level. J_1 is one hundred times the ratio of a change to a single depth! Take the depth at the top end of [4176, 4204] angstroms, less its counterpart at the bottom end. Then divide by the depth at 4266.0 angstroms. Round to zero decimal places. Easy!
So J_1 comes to -104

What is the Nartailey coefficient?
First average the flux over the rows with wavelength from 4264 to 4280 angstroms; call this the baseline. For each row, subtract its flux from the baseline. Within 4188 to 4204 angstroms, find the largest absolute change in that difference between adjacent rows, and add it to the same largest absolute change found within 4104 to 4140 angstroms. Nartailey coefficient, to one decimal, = 35.4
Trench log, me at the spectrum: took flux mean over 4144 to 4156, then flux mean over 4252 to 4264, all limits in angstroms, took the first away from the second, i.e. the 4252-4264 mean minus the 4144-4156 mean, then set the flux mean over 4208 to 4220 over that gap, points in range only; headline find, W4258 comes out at -26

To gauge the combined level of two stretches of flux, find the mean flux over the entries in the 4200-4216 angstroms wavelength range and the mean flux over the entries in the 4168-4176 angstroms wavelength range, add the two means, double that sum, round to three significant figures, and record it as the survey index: 243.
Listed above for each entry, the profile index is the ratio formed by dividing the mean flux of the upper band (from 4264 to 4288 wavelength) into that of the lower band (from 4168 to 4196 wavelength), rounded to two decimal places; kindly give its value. 1.08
